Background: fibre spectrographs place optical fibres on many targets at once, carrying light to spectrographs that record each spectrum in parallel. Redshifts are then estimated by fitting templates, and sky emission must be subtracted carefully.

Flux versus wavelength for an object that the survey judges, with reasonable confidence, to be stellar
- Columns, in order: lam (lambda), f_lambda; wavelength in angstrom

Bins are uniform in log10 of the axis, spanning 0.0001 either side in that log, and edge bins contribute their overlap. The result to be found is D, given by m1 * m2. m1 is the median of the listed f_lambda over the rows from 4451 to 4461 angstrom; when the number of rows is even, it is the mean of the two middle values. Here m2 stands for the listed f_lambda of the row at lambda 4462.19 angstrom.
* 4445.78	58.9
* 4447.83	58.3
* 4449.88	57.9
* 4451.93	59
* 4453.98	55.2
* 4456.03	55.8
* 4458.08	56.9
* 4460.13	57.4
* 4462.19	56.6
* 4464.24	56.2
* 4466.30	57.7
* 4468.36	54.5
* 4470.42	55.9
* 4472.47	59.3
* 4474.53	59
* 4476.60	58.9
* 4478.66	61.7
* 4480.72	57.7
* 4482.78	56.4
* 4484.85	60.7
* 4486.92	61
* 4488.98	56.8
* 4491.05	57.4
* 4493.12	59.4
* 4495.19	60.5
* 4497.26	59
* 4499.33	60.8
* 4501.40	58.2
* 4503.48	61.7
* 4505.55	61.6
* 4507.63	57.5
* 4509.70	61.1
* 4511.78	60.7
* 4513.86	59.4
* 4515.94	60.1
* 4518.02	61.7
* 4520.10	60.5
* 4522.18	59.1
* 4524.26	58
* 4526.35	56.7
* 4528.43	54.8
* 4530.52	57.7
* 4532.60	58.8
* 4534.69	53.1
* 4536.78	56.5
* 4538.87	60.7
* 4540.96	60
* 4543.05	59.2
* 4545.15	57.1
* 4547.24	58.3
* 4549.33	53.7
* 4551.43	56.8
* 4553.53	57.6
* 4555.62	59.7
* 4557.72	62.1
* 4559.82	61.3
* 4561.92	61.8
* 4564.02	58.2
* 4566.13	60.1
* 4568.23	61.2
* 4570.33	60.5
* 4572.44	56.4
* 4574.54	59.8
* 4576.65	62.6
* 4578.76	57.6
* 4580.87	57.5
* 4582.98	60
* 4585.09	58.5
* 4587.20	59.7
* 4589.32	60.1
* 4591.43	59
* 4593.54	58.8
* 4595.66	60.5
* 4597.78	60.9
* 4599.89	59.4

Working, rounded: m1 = 56.90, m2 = 56.6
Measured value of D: 3221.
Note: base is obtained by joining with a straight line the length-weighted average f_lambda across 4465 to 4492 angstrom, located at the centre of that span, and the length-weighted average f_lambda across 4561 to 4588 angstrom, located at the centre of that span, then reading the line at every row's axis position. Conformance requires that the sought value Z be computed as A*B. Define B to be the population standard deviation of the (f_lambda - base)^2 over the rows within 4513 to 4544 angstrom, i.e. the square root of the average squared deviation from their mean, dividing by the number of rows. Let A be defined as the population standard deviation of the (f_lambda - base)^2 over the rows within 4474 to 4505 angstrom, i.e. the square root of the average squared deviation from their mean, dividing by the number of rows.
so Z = 33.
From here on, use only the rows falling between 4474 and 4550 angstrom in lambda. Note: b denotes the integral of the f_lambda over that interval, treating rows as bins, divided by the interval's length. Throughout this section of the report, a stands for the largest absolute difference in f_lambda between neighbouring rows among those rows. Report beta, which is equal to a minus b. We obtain -53.1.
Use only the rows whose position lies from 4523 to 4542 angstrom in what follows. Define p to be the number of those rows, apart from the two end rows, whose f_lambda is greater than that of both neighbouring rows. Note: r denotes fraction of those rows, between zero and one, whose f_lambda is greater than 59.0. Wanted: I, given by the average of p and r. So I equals 1.11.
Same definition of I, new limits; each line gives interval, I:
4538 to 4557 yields 0.72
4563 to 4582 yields 1.28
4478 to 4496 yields 0.78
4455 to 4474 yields 1.06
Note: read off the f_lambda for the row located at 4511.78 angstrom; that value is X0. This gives 60.7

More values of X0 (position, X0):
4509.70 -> 61.1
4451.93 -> 59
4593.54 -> 58.8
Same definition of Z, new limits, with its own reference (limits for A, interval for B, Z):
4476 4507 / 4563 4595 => 12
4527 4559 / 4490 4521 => 35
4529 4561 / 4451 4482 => 41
